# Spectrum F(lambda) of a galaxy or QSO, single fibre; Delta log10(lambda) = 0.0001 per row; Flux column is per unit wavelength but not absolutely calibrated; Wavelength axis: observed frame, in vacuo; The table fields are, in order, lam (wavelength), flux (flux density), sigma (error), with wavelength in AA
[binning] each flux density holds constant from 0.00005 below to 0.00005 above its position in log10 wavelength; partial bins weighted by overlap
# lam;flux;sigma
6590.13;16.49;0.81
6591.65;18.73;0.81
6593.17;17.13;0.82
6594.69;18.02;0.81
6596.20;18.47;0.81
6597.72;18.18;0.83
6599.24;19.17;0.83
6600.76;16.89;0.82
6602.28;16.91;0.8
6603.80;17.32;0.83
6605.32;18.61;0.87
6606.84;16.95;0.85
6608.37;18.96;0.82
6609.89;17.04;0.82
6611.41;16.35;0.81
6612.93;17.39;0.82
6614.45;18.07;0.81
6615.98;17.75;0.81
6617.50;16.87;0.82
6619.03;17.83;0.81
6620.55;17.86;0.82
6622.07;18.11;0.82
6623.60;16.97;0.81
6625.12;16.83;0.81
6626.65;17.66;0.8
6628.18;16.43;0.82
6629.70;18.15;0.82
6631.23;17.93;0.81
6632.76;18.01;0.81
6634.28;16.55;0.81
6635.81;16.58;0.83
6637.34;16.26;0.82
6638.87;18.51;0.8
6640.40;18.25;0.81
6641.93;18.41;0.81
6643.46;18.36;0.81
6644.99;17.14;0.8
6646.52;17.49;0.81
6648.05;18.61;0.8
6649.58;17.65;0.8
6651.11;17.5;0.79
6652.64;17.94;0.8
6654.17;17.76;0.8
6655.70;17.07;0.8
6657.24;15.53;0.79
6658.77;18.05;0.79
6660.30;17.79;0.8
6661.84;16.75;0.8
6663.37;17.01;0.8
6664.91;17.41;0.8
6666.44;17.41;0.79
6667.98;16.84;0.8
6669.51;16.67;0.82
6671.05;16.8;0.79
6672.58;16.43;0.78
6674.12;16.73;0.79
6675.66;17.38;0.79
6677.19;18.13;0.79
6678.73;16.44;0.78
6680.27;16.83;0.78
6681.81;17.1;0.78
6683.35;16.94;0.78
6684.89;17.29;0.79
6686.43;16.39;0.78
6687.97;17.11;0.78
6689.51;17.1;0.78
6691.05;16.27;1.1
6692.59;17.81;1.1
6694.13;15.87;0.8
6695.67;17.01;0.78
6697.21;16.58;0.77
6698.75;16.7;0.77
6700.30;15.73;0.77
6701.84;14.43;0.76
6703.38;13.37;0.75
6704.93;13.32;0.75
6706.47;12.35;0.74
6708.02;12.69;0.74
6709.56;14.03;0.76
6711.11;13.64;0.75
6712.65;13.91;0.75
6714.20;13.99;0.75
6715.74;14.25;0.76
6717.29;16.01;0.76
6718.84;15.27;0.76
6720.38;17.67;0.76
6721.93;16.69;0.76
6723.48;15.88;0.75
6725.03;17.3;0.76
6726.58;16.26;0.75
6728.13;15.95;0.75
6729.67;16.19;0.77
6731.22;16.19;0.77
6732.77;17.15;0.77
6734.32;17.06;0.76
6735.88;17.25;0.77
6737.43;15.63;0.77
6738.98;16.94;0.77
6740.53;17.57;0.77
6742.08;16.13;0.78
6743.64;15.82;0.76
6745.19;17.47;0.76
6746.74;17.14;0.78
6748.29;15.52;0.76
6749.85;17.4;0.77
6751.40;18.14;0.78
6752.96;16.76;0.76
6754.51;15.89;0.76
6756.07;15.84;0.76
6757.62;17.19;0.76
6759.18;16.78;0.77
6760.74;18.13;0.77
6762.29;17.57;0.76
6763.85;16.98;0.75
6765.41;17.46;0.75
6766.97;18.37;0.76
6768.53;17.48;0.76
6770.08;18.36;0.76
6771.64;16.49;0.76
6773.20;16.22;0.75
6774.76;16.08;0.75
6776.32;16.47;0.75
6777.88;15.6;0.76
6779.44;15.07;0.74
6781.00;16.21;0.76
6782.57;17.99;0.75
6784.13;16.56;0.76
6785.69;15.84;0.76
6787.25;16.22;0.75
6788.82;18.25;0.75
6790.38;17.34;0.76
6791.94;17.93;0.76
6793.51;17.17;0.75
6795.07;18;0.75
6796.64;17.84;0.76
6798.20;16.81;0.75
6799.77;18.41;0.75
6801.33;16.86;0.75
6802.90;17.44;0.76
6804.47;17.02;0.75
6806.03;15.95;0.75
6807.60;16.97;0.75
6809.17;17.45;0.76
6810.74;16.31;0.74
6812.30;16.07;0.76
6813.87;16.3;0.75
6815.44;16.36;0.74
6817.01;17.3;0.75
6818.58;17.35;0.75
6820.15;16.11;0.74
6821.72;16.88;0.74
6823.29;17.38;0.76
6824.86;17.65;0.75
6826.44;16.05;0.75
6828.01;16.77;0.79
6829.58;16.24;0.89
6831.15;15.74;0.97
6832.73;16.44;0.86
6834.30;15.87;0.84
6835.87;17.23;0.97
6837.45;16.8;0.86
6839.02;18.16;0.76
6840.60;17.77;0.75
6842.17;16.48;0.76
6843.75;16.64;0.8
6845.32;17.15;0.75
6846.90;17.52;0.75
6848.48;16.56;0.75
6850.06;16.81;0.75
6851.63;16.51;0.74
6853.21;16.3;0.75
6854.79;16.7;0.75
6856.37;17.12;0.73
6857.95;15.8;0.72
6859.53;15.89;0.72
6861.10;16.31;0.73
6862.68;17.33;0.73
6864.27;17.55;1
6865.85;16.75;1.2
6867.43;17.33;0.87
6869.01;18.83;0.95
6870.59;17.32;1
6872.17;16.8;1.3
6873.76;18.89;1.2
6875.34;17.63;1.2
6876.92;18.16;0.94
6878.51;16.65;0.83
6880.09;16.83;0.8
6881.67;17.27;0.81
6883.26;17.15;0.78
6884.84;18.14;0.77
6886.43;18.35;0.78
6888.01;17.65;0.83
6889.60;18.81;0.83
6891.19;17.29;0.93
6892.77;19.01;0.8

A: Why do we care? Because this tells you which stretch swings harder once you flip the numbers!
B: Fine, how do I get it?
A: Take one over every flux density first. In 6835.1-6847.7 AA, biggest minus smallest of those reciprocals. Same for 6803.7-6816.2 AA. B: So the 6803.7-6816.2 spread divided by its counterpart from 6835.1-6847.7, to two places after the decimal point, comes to 0.96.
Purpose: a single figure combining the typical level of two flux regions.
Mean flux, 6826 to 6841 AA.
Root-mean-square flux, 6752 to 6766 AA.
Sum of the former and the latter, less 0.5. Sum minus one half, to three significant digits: 33.2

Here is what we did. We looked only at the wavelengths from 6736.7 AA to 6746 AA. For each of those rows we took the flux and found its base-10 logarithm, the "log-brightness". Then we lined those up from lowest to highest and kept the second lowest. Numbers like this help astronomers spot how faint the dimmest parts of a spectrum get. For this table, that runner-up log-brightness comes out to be 1.20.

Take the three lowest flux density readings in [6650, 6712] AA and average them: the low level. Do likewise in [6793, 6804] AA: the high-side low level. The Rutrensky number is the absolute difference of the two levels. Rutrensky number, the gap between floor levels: 4.2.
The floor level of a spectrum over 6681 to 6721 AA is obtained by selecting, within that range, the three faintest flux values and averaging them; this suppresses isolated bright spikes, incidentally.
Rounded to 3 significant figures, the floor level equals 12.8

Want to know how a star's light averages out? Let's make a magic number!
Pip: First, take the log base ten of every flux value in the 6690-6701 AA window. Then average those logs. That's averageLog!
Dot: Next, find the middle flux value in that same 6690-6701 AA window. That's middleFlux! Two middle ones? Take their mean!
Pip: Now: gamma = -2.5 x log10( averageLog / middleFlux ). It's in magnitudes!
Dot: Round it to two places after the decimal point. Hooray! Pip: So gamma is 2.83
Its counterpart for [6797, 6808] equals 2.85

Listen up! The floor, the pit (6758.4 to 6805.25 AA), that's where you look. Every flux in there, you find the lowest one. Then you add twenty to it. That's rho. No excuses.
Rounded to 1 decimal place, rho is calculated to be 35.1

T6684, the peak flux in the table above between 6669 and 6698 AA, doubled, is 36.3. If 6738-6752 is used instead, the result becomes 36.3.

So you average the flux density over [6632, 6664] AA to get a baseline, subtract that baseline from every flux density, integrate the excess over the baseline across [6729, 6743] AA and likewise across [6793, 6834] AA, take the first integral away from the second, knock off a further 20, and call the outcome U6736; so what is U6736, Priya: -34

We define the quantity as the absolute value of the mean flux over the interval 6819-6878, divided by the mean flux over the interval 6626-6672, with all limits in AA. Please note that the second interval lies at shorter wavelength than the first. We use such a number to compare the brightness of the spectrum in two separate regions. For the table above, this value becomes 0.974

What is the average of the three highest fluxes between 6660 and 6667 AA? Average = 17.5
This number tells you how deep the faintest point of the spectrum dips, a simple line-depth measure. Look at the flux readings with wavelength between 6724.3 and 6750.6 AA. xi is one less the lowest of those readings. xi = -14.5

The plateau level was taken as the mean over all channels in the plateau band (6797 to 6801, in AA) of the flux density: 17.6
